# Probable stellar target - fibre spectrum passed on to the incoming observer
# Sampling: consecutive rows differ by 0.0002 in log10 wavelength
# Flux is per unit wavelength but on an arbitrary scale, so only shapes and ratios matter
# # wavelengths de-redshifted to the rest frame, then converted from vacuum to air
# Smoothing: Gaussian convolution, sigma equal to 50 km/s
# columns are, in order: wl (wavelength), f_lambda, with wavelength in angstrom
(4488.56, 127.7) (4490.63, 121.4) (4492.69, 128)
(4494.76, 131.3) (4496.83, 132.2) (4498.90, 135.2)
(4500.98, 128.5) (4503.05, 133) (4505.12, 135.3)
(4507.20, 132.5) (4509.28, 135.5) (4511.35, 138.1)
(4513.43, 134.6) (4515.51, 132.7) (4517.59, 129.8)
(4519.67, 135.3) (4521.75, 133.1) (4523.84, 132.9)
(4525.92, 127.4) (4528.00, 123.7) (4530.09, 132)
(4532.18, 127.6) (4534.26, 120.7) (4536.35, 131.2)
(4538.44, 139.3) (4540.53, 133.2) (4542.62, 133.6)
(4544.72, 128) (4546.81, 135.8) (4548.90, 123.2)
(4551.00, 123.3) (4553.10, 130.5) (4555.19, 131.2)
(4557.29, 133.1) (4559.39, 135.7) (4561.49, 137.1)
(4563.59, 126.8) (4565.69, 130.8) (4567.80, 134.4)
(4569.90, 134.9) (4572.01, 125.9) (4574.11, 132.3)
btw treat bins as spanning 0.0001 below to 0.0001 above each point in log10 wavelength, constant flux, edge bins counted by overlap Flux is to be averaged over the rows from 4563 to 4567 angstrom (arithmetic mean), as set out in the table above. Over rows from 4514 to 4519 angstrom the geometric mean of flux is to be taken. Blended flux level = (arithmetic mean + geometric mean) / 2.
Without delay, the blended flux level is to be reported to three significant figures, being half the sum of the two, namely 130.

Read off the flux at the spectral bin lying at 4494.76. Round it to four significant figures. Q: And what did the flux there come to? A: 131.3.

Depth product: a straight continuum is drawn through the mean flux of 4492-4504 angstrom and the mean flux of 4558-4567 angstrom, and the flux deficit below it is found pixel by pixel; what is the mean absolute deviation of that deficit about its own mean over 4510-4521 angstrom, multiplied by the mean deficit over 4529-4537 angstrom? 10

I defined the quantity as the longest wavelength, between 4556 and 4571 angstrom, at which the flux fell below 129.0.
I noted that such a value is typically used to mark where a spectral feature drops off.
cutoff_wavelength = 4563.59 angstrom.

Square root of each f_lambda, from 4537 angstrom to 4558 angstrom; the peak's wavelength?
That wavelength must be 4538.44 angstrom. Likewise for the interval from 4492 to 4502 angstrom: 4498.90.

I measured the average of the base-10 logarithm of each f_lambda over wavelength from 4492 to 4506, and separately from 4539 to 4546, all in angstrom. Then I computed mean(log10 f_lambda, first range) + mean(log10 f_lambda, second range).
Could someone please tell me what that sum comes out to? 4.24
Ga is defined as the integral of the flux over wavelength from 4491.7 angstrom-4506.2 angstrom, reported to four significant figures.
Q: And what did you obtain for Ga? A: 1913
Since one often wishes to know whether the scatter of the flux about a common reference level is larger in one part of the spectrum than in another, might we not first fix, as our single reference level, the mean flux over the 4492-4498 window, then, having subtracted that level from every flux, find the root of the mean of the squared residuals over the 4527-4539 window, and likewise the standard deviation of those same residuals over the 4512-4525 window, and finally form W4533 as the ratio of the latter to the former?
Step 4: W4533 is 0.3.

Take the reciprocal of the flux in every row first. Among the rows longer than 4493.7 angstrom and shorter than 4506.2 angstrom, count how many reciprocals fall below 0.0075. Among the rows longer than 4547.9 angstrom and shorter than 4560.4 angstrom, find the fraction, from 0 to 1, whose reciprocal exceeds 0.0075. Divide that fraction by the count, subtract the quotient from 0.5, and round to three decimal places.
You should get 0.083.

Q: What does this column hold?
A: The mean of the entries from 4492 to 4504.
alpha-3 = 131.4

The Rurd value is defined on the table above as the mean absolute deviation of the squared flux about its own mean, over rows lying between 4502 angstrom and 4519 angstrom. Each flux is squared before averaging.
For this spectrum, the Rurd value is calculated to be 519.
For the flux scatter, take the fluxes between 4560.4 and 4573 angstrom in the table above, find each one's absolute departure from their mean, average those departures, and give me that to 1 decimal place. 3.8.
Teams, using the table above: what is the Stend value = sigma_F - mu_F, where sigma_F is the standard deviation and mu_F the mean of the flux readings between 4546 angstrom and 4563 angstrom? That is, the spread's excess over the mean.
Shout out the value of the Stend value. -126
